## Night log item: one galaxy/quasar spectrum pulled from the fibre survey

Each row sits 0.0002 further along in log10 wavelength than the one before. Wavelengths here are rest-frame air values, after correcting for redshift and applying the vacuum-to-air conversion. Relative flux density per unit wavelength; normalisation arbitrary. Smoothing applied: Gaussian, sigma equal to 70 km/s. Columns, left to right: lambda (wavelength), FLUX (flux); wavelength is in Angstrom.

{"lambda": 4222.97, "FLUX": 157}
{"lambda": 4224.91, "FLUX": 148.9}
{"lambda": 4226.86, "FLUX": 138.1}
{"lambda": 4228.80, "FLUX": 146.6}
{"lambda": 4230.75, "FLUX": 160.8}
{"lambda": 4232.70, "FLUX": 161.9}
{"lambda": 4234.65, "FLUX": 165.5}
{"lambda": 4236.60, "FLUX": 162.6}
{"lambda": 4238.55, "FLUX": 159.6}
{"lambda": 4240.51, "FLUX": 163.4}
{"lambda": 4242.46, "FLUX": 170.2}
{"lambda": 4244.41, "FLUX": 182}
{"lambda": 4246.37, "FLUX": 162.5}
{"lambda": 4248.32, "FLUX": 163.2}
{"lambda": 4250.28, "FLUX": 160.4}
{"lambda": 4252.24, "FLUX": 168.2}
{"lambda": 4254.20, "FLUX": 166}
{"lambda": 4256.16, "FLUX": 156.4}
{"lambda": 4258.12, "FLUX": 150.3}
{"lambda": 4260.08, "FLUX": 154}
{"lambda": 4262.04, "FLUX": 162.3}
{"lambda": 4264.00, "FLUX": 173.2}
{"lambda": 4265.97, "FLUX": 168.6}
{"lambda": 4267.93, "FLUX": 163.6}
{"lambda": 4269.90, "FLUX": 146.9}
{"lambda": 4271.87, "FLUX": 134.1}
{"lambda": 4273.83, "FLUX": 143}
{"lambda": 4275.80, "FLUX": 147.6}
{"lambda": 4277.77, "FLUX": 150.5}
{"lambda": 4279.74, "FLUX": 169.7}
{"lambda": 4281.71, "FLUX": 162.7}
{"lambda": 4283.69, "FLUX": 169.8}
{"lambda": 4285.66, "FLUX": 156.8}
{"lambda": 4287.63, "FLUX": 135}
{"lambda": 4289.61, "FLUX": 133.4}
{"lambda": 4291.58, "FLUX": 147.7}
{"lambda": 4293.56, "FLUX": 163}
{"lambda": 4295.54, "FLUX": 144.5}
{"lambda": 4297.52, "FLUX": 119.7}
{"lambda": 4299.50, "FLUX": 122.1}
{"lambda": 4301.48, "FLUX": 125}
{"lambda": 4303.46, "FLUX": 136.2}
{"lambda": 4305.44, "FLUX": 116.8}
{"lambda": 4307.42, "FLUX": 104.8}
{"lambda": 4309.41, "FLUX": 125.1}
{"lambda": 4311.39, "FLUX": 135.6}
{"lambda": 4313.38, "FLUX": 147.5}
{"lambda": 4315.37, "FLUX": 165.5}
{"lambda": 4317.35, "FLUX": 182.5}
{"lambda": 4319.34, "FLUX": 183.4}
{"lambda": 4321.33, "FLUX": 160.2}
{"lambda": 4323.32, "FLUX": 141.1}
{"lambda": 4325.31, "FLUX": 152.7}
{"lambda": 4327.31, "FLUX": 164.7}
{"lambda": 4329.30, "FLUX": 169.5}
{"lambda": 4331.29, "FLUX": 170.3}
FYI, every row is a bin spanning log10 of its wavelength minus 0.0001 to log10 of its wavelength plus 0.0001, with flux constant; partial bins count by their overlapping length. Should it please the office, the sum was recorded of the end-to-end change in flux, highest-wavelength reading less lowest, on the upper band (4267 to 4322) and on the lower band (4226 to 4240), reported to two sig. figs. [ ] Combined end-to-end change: 18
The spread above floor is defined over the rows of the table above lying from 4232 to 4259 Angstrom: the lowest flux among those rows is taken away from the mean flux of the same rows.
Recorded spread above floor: 13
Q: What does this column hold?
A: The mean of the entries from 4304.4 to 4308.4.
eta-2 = 111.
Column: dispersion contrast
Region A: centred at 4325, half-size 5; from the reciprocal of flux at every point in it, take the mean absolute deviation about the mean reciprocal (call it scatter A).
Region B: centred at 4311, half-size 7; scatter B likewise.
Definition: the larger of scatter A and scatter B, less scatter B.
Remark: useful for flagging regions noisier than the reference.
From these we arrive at 0.0000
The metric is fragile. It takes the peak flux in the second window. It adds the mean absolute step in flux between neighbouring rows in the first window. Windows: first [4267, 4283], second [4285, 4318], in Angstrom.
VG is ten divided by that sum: 0.0519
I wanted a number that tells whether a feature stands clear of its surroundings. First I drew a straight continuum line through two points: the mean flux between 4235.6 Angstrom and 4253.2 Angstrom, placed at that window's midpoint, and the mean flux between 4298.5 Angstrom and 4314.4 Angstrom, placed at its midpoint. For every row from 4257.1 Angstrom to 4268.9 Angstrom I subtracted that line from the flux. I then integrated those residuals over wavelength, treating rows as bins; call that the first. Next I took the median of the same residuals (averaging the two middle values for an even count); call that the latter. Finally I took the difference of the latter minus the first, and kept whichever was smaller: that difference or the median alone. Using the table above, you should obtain -84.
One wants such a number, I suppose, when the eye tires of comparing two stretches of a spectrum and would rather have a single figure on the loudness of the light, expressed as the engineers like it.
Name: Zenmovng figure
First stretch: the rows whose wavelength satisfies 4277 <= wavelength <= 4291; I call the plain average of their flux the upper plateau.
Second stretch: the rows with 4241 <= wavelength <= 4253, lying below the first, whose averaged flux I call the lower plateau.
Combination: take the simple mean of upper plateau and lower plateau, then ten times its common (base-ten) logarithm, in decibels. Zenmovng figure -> 22.06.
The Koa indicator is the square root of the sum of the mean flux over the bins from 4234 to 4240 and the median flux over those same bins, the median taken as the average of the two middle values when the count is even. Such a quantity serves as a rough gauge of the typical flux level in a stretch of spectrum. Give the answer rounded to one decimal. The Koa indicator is 18.0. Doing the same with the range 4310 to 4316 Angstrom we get 17.2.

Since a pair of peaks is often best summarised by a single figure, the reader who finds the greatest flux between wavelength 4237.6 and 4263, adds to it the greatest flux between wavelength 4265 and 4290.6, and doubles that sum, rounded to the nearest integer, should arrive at 704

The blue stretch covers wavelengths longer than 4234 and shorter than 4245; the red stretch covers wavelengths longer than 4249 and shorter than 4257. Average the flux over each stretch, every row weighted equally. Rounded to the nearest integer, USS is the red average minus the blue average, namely -4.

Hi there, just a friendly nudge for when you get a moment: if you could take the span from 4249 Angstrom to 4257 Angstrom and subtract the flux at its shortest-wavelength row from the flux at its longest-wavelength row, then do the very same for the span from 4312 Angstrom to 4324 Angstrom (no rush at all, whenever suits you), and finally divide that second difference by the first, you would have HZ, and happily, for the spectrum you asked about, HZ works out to 1.6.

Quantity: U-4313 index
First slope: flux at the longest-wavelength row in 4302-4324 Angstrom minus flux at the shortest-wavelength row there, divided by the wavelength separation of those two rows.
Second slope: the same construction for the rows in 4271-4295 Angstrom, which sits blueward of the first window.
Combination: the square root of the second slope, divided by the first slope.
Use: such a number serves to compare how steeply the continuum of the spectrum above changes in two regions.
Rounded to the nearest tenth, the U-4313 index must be 4.7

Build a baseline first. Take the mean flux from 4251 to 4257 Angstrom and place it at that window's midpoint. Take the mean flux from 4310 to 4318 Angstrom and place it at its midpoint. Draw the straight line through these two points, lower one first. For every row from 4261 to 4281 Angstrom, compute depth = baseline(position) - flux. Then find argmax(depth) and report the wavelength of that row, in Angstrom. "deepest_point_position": 4271.87 Angstrom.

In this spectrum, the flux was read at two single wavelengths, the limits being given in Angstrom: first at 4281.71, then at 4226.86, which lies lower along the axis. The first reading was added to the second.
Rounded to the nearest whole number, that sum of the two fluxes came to 301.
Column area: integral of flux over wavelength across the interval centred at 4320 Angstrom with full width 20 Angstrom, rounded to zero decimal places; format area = 3189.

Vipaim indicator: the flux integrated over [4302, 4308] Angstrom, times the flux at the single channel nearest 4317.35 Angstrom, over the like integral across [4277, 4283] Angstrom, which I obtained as 136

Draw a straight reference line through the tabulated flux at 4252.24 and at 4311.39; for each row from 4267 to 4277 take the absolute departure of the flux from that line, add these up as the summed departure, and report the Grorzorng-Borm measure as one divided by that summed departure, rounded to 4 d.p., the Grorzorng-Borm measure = 0.0167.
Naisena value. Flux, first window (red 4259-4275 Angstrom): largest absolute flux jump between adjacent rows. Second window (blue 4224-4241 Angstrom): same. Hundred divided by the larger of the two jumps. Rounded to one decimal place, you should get 6.0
